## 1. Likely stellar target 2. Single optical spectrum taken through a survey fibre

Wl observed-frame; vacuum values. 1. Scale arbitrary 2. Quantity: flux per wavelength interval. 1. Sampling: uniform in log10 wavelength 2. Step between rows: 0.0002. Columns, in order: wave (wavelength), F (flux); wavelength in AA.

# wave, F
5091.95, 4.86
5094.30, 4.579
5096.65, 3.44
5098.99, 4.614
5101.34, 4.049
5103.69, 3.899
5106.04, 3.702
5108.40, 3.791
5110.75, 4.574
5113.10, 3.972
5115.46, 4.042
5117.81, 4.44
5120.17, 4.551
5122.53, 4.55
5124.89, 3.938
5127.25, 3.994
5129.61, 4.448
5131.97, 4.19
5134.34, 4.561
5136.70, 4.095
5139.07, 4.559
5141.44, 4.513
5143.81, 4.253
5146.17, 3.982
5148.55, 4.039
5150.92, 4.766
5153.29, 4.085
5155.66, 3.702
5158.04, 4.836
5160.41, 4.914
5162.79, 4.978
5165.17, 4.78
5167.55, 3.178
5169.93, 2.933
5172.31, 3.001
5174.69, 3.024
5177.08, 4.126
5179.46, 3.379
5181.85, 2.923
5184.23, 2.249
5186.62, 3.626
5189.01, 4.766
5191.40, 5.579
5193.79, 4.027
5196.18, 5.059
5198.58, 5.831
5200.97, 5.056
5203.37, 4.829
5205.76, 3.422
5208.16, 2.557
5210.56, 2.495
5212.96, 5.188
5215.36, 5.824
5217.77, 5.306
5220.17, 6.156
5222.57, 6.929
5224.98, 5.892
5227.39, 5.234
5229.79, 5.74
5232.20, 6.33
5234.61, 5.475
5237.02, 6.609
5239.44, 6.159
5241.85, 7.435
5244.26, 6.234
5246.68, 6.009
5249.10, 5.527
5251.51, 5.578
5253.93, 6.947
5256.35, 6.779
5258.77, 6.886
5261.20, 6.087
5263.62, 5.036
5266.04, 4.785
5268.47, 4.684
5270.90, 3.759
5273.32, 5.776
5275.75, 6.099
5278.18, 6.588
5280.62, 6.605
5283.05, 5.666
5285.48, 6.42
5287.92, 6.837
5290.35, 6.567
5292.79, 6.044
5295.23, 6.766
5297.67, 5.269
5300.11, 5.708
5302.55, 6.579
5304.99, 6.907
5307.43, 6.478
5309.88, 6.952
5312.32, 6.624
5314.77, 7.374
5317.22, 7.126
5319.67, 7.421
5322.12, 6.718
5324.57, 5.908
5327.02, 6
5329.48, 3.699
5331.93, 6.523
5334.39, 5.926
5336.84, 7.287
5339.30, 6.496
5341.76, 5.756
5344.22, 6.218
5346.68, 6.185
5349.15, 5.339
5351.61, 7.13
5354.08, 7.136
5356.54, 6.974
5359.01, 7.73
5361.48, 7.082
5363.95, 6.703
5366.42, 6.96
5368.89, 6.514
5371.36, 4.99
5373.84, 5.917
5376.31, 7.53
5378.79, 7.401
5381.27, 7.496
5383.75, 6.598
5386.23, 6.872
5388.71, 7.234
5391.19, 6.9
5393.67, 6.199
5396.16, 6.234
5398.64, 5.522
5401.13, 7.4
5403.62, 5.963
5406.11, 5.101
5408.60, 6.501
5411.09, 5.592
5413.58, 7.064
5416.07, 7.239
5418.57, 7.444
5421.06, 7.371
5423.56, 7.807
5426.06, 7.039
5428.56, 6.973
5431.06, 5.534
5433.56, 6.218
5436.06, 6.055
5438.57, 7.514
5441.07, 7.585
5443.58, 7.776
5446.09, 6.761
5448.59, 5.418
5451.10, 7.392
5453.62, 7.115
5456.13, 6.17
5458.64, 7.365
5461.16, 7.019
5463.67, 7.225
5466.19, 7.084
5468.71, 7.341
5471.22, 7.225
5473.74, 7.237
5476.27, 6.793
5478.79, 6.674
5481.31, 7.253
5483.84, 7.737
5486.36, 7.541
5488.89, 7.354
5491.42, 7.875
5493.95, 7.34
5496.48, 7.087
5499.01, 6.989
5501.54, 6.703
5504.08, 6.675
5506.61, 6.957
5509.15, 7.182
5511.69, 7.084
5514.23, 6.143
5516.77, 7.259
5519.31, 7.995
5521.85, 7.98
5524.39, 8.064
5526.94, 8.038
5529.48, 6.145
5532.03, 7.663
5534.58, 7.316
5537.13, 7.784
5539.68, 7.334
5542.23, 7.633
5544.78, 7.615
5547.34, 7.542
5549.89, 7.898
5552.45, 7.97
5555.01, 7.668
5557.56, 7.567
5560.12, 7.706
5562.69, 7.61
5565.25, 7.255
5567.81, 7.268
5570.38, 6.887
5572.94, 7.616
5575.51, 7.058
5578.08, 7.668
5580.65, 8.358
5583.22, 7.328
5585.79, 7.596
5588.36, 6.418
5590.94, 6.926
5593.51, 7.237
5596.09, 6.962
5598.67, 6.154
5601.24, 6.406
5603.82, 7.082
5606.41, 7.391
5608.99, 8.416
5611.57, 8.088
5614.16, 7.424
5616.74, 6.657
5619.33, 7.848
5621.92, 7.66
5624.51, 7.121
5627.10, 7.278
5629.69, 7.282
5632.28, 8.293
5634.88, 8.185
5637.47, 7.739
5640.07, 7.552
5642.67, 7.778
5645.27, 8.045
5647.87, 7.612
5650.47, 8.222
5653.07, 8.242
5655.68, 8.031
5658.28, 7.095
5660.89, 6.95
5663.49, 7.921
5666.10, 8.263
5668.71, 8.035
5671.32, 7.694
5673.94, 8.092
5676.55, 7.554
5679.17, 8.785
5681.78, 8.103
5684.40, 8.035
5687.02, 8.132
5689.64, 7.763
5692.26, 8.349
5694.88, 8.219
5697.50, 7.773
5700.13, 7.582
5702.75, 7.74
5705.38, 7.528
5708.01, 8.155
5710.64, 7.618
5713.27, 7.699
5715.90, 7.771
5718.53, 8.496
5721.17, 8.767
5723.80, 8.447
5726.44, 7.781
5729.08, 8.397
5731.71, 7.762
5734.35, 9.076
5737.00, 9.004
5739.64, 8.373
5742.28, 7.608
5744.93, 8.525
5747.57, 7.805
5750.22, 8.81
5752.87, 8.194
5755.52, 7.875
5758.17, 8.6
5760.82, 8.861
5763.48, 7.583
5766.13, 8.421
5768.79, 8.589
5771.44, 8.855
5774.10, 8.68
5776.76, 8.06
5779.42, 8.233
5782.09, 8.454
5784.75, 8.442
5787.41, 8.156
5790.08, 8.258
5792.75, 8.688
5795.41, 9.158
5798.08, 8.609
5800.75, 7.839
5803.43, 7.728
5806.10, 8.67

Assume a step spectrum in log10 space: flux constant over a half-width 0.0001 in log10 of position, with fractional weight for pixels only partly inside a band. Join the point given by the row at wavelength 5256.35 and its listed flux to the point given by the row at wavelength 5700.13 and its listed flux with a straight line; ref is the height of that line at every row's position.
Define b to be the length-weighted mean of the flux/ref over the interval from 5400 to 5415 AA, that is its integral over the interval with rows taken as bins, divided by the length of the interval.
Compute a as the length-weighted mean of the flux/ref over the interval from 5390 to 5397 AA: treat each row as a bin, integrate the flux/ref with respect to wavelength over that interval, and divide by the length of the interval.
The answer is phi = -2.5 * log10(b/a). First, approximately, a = 0.92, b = 0.89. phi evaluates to 0.03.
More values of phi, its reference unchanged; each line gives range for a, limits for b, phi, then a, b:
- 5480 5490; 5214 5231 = 0.19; 1.04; 0.87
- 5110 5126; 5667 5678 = -0.50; 0.66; 1.04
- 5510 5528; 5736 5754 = -0.05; 1.03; 1.09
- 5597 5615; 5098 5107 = 0.49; 0.98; 0.63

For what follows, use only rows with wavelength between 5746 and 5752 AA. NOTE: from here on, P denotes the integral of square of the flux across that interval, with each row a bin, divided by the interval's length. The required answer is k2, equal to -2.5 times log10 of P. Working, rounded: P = 69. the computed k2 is -4.6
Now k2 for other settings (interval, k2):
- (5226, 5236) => -3.8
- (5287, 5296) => -4.1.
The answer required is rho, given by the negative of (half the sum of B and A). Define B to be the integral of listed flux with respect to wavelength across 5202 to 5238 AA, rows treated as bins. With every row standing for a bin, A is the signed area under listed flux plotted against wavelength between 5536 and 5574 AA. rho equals -237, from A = 287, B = 187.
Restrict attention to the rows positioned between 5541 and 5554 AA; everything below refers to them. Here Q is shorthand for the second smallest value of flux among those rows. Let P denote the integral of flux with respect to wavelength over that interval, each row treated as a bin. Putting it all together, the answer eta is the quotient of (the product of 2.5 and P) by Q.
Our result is 33.0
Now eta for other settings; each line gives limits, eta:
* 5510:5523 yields 33.4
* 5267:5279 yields 34.1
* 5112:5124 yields 31.9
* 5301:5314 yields 33.1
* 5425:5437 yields 31.5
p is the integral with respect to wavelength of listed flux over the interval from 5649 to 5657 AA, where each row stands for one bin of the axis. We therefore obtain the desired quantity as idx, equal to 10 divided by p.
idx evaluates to 0.153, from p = 65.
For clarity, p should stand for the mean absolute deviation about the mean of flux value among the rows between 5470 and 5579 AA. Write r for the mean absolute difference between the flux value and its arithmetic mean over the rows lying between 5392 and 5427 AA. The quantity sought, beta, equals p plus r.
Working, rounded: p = 0.37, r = 0.73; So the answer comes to 1.10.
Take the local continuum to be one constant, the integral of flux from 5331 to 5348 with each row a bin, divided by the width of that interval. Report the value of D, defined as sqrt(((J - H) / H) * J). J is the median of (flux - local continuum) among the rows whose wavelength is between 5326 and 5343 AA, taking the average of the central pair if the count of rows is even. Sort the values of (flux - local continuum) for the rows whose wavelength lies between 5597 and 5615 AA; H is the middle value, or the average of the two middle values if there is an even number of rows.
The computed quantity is 0.7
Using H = 1.06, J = -0.3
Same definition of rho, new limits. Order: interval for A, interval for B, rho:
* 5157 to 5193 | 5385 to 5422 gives -191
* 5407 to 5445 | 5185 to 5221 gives -214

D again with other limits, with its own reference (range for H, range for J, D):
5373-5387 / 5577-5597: 0.4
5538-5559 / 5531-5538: 0.2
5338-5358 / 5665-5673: 10.7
